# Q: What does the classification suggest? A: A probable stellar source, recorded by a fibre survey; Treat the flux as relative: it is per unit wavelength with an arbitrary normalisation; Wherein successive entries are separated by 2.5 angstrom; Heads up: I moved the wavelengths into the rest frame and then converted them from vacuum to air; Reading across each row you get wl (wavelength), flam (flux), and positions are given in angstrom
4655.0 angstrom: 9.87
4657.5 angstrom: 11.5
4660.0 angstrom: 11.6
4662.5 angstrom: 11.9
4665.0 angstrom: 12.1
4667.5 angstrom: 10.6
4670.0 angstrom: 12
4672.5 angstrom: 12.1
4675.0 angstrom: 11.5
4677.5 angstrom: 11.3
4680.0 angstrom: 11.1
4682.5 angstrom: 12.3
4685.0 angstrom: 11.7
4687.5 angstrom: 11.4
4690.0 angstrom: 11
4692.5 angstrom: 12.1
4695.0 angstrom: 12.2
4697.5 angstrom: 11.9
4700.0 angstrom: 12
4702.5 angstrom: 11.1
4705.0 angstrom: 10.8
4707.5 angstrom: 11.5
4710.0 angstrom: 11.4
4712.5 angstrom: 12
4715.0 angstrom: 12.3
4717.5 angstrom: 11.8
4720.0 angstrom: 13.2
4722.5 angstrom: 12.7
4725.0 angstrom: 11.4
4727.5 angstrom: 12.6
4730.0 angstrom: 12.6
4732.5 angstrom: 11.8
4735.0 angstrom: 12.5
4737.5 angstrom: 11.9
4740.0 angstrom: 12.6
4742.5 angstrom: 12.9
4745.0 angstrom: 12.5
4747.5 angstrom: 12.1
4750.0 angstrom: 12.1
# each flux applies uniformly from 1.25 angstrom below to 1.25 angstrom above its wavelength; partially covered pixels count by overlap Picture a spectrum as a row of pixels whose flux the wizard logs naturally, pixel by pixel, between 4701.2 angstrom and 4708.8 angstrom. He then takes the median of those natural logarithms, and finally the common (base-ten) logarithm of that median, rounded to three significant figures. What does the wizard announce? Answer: 0.381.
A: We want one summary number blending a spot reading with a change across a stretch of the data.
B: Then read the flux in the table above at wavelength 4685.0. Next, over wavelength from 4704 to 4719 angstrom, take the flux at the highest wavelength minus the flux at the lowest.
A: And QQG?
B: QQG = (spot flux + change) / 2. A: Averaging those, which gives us 6.35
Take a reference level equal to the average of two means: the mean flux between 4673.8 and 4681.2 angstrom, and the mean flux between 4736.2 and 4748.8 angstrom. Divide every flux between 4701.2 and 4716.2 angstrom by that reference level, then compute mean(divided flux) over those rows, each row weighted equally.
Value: 0.97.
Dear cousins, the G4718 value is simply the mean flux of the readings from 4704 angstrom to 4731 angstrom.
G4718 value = 12.0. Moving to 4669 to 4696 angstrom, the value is 11.7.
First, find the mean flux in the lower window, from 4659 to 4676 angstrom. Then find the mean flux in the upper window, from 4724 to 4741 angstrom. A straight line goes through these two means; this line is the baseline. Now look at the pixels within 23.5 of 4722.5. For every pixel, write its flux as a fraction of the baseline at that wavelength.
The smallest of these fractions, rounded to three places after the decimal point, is 0.901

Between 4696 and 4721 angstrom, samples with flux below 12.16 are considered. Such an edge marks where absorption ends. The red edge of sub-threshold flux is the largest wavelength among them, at 4717.5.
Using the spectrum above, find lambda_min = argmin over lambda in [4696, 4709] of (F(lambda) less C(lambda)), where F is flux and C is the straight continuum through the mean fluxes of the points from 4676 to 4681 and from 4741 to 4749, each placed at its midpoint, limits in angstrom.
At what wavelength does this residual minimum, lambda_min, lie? 4705.0 angstrom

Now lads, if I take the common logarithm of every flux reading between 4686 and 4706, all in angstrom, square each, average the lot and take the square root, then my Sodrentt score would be 1.06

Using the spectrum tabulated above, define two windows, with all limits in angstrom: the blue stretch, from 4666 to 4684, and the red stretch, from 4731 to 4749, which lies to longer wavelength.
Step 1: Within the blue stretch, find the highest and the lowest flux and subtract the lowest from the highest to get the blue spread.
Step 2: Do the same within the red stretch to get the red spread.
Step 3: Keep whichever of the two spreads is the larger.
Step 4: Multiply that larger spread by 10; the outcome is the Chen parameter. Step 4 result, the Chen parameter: 17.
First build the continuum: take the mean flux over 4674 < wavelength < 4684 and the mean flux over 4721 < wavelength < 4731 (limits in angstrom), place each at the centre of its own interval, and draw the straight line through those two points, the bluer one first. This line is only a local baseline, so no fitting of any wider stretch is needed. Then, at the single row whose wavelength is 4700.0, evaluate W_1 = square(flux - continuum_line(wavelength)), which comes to 0.01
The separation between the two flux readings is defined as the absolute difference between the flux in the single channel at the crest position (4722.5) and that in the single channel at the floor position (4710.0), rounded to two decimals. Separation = 1.30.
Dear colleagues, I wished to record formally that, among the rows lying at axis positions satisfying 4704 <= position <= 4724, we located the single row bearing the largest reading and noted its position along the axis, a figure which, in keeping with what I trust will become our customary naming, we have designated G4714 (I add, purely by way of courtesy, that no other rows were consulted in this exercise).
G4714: 4720.0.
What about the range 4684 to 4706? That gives 4695.0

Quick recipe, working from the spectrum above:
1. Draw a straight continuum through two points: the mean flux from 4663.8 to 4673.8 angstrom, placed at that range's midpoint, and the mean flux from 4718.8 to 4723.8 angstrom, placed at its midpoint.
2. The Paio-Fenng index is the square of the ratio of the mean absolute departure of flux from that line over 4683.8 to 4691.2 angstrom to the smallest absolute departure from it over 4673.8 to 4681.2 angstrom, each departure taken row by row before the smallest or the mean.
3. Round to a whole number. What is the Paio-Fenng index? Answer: 5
